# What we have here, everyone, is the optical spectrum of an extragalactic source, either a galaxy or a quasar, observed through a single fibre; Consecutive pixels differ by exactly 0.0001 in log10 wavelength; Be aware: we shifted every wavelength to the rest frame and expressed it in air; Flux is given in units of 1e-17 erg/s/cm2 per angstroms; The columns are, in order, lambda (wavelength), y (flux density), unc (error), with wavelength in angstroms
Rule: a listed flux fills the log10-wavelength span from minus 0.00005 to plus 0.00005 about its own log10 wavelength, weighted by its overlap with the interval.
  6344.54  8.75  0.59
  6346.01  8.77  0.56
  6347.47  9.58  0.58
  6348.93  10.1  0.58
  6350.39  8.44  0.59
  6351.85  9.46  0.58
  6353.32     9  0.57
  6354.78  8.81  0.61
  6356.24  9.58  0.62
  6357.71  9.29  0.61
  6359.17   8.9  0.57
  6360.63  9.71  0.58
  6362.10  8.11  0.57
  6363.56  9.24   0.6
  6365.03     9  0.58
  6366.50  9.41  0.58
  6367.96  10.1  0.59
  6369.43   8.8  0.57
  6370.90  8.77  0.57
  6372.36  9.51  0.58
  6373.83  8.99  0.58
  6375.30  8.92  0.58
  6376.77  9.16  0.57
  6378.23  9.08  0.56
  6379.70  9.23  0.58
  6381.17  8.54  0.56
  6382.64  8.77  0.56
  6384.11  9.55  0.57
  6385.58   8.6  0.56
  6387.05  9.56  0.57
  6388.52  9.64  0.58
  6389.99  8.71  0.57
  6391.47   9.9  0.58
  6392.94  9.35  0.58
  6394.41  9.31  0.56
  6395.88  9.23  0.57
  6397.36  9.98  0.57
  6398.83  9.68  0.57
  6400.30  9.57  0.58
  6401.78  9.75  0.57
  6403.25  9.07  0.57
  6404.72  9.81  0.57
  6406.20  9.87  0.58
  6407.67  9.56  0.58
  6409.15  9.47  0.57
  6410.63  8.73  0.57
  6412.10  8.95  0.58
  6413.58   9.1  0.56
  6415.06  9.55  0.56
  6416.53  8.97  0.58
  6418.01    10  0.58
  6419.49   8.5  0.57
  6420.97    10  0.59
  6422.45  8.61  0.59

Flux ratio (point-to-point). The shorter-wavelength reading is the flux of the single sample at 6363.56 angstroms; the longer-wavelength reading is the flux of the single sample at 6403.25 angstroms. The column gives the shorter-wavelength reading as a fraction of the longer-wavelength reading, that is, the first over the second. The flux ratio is 1.02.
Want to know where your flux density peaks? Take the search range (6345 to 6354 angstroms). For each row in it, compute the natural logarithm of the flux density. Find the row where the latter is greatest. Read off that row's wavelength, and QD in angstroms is 6348.93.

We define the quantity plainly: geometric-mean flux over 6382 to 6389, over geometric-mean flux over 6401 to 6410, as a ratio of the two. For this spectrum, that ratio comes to 0.96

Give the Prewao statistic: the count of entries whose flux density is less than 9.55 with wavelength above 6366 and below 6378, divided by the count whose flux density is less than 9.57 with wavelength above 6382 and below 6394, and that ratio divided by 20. 0.058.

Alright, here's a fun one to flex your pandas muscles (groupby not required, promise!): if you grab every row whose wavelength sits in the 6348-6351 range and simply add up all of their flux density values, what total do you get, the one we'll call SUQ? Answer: 18.5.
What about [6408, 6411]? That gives 18.2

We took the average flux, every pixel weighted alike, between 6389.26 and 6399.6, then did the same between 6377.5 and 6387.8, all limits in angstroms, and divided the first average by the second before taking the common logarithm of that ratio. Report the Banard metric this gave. 0.019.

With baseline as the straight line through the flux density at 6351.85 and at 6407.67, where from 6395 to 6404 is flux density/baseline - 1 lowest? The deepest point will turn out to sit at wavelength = 6403.25 angstroms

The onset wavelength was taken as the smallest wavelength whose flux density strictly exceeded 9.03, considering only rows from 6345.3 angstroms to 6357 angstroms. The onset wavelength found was 6347.47 angstroms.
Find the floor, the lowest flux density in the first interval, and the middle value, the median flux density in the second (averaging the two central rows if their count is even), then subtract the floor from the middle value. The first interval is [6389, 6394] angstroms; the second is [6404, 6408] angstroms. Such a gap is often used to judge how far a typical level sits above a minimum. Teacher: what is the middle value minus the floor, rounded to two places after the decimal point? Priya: 1.10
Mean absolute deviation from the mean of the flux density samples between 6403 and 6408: 0.26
